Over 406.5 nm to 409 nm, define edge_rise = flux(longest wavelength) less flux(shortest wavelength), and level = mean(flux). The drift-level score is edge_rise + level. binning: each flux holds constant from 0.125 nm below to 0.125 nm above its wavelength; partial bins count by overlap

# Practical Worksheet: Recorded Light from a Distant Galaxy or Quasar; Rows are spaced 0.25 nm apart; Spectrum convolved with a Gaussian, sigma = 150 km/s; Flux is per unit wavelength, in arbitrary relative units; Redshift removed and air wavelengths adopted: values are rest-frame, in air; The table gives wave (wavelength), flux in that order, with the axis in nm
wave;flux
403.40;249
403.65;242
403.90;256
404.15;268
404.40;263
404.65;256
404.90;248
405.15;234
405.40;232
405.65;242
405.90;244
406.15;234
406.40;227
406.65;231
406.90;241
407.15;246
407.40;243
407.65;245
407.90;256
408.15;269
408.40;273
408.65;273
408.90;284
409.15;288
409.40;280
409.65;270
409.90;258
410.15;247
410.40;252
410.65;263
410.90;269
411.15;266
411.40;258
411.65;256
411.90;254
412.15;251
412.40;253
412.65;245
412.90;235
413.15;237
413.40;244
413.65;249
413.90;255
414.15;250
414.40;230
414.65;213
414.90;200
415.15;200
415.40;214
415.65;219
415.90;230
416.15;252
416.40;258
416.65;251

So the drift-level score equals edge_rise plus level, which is 309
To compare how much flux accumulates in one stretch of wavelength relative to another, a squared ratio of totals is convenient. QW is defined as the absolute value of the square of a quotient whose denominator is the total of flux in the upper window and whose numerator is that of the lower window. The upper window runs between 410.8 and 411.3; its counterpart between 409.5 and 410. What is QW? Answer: 0.97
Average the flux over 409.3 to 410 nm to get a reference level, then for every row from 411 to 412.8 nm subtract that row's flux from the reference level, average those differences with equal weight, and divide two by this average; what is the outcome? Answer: 0.14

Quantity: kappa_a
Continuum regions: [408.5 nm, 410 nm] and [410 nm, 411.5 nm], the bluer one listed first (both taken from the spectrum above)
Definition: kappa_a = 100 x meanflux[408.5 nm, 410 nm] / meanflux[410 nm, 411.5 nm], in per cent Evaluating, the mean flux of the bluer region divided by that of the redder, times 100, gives 106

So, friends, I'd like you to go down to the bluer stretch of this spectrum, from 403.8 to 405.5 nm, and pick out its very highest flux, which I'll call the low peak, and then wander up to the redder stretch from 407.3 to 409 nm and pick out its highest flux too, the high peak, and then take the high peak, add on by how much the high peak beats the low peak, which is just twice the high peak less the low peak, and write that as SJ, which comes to 300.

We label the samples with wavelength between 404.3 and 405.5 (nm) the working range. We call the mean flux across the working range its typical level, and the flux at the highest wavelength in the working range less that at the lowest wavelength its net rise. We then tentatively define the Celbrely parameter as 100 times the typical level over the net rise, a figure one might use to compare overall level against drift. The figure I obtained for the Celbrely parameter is -795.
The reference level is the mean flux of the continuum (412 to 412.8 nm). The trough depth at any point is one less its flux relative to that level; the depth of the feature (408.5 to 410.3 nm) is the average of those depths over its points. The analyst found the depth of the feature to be -0.09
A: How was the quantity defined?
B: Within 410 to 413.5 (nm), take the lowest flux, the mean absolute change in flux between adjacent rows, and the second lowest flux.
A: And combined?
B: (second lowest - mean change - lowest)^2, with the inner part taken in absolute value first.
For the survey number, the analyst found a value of 11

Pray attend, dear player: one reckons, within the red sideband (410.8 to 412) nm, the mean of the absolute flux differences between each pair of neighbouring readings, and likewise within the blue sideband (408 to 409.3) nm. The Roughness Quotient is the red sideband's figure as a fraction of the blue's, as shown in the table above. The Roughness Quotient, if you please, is 0.79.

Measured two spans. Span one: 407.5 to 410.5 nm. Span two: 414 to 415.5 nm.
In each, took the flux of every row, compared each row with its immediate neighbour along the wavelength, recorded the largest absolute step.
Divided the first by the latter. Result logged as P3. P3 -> 0.65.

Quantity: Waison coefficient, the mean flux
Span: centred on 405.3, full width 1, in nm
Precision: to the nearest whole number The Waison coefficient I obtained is 239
